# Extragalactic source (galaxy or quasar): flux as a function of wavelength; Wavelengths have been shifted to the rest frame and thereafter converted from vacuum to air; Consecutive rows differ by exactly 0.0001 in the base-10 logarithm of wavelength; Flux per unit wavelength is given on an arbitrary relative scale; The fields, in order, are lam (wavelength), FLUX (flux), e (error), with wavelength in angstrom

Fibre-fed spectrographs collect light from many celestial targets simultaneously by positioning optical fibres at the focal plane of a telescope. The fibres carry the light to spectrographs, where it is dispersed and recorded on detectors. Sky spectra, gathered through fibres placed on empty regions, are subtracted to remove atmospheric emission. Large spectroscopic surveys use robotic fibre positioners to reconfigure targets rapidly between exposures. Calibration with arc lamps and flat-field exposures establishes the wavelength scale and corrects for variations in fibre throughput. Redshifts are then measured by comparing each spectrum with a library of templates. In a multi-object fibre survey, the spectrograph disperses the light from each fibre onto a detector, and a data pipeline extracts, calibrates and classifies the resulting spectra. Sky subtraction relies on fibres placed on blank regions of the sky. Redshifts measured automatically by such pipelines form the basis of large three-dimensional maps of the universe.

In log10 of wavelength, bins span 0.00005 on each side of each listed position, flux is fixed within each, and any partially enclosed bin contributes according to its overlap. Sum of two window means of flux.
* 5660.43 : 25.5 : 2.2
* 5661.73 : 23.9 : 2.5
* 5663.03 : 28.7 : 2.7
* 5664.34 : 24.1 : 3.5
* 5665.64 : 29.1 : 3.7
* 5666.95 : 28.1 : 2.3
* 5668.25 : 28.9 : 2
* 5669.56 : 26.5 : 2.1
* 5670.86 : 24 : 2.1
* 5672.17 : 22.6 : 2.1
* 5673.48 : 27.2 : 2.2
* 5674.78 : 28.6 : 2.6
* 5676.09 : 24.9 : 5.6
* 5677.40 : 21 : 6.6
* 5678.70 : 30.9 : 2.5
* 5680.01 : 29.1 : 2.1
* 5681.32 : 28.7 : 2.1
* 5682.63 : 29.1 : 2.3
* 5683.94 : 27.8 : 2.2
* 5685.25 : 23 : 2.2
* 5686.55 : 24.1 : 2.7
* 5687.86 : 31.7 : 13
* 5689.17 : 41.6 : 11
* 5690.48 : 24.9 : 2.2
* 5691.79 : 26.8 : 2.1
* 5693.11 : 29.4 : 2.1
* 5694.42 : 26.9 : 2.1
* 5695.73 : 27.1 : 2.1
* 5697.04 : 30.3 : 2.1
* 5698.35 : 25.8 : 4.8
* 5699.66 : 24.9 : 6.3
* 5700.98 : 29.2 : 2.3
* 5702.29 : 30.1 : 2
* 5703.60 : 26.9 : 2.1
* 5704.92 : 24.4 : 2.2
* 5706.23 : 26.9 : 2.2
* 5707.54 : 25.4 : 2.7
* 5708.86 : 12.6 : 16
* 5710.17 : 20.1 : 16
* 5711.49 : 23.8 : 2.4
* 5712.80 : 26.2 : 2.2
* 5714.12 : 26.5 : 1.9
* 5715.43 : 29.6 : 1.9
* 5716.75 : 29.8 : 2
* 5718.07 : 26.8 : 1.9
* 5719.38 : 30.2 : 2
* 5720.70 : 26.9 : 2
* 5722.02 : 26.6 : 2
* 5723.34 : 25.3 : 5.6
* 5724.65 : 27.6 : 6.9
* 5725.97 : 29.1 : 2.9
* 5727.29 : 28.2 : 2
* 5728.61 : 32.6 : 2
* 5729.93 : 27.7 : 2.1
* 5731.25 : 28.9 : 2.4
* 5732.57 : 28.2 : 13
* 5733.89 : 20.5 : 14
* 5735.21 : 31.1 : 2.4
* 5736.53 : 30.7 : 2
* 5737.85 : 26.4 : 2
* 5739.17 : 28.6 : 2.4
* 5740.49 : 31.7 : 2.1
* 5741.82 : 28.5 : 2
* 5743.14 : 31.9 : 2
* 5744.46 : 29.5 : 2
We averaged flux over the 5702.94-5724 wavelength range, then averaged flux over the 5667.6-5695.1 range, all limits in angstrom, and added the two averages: 53.0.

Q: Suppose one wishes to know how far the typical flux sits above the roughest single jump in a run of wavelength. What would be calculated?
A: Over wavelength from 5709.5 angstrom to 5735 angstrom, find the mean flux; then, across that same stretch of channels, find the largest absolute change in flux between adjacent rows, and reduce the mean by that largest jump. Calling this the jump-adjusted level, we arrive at 19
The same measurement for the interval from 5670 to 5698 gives 11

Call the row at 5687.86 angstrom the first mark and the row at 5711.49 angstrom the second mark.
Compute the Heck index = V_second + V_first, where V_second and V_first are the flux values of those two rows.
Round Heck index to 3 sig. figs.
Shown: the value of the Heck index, 55.5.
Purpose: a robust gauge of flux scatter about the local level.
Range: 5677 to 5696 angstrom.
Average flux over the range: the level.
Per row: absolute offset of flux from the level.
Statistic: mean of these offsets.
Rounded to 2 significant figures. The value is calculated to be 3.1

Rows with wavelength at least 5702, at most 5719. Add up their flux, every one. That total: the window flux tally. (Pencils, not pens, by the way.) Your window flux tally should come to 329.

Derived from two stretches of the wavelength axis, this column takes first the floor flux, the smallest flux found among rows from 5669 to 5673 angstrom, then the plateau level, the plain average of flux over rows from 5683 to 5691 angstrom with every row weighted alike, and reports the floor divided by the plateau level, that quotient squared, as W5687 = 0.61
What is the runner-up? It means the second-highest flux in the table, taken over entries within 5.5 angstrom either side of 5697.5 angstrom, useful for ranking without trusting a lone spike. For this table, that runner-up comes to 30.1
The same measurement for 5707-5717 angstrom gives 29.6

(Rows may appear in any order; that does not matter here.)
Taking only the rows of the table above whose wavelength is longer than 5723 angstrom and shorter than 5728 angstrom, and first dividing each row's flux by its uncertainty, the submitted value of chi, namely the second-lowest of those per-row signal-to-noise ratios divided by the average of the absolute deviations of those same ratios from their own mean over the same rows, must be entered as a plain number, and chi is 1.2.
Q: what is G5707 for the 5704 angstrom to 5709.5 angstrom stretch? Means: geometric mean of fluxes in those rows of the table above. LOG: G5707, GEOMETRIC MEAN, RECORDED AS 21.4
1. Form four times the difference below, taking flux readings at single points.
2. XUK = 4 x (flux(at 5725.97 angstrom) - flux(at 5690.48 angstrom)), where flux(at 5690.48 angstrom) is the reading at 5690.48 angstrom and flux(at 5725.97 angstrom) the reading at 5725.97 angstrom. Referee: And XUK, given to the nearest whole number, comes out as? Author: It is 17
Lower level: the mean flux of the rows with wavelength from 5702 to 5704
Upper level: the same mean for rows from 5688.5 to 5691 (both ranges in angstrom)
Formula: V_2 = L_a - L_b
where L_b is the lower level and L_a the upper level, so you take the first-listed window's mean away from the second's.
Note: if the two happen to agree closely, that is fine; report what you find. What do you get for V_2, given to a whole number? 5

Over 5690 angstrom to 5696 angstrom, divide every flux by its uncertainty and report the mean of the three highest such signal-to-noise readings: 13.2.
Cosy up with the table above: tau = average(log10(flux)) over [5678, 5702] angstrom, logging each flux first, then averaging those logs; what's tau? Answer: 1.45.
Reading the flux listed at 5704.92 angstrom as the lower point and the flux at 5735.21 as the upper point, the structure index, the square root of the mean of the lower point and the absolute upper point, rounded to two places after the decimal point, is 5.27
